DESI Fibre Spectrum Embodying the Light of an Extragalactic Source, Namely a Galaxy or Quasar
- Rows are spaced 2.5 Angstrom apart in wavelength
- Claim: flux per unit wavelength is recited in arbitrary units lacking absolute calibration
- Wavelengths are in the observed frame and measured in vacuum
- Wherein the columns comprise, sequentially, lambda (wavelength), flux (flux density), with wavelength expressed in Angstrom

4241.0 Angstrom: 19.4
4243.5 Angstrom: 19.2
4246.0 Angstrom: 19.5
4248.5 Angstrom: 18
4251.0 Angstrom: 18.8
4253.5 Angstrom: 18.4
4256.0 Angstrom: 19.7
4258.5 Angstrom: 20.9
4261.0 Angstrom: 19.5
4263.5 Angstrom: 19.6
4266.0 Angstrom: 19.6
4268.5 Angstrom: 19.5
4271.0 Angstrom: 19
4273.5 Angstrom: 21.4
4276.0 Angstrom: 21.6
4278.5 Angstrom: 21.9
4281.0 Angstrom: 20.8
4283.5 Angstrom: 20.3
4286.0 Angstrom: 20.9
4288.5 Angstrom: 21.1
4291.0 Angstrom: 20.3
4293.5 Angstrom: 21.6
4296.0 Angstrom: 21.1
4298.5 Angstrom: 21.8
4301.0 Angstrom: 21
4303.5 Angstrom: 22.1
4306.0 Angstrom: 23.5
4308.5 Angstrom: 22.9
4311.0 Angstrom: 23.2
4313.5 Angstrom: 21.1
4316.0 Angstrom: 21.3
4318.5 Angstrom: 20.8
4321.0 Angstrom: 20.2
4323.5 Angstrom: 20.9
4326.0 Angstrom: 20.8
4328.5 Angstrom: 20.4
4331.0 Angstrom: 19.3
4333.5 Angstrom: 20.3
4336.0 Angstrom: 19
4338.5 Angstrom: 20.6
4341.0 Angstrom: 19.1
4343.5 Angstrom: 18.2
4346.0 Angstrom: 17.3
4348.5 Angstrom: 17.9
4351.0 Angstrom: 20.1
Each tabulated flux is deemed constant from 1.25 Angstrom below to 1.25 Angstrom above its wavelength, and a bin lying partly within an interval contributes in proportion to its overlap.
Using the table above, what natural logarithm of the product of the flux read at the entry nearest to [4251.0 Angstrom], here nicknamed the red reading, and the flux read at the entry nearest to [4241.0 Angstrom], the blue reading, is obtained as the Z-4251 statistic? 5.90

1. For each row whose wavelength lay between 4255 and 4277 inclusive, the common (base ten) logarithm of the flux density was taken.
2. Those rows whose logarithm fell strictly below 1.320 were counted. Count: 6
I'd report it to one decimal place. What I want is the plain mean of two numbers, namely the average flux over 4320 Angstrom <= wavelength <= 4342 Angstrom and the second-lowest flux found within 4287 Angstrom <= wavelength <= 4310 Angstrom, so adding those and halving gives 20.5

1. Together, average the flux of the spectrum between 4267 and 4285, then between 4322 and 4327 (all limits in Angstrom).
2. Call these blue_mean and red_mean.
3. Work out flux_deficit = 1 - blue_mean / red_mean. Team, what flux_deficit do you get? 0.01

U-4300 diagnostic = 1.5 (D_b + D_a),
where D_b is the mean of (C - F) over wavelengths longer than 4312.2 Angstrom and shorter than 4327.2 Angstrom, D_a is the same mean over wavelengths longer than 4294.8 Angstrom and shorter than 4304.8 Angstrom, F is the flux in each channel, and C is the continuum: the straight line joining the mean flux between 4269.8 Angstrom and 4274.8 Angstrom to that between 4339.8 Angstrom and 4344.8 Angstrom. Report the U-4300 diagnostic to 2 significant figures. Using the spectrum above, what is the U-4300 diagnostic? -5.4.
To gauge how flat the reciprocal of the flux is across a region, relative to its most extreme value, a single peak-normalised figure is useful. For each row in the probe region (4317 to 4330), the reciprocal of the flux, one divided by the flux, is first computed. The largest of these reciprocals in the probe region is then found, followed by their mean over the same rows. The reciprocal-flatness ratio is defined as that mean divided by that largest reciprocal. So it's 0.980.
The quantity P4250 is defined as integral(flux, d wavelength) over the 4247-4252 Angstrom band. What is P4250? 92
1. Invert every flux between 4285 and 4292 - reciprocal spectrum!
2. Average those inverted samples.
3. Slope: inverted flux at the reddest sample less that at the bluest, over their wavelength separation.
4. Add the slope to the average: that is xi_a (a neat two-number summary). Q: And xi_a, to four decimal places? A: 0.0484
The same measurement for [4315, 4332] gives 0.0491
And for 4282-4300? 0.0474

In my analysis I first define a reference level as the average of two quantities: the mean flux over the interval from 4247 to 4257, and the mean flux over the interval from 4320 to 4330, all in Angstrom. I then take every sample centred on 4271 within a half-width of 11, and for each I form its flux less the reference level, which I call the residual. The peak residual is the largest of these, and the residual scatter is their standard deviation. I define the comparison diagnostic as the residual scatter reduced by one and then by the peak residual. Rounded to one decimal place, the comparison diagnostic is -2.2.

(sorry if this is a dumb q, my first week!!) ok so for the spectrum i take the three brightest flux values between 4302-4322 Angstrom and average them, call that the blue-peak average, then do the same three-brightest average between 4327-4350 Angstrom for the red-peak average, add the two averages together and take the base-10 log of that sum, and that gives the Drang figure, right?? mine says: 1.64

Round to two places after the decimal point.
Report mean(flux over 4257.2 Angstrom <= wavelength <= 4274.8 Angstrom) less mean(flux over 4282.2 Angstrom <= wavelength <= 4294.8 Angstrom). -0.91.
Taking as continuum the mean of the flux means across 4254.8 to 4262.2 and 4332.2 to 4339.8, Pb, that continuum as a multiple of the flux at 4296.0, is 0.948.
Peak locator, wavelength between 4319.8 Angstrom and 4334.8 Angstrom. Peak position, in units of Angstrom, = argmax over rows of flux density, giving 4323.5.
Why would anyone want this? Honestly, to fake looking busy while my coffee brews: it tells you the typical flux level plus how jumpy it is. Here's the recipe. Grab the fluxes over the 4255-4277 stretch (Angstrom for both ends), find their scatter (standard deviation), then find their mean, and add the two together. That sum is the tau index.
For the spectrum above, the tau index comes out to 21.0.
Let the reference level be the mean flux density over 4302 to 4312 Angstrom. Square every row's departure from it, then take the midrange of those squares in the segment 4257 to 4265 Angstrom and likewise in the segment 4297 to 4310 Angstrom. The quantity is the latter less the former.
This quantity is -6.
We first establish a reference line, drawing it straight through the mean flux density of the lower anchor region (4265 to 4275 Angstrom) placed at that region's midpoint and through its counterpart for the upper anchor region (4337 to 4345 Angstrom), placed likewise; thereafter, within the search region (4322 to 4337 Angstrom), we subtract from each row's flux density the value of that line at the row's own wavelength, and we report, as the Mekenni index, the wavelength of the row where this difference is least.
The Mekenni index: 4336.0 Angstrom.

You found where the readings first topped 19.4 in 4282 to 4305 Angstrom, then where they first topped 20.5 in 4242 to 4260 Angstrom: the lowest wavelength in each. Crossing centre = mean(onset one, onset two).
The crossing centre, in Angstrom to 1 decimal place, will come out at 4271.0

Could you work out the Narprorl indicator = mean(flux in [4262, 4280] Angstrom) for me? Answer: 20.4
